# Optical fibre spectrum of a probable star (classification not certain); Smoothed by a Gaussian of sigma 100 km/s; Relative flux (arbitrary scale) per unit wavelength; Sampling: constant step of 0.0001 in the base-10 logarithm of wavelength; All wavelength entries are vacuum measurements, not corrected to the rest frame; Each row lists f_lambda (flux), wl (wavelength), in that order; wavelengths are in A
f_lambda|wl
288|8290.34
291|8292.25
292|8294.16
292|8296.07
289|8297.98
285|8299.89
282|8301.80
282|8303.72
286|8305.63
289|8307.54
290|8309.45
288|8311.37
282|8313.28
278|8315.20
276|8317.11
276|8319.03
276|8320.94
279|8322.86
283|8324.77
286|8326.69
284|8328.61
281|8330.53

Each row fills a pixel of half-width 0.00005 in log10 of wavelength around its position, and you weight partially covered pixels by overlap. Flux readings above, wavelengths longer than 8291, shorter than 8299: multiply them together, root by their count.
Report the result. 291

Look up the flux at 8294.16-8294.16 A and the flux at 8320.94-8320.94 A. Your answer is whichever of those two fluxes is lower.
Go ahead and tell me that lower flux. 276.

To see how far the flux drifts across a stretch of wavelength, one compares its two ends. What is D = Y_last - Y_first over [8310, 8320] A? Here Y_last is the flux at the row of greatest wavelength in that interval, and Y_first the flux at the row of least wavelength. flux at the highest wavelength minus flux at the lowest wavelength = -12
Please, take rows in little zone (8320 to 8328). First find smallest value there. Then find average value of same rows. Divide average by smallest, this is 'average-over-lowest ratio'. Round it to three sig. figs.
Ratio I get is 1.02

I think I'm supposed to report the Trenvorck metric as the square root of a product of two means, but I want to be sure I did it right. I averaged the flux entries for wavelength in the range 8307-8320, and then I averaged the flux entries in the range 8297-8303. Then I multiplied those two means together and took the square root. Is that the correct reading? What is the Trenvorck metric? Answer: 284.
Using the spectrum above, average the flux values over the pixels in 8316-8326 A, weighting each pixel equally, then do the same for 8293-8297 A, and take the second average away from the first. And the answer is -14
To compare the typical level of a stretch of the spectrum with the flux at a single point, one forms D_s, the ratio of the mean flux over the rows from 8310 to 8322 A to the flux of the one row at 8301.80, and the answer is 0.991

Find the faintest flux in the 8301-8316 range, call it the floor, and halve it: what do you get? 139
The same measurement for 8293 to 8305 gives 141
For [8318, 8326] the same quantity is 138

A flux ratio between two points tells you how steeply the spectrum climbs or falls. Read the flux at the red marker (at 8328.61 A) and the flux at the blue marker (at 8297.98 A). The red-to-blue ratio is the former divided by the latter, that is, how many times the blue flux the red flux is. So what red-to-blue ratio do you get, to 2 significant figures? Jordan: 0.98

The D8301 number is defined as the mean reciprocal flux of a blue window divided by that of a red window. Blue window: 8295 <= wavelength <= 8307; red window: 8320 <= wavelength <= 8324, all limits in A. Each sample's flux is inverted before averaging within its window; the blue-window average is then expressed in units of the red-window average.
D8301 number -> 0.97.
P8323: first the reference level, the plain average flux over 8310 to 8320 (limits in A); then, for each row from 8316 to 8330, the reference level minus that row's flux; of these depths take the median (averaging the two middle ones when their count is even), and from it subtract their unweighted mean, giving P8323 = 1.0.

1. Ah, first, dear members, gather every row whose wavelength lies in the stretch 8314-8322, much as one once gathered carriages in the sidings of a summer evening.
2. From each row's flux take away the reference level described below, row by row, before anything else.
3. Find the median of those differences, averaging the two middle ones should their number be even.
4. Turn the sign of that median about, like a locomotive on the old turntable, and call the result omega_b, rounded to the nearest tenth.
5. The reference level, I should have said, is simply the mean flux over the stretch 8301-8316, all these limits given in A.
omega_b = 8.6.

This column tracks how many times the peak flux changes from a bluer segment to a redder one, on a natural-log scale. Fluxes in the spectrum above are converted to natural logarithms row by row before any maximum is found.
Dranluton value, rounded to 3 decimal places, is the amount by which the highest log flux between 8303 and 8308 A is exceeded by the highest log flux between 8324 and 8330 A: -0.010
